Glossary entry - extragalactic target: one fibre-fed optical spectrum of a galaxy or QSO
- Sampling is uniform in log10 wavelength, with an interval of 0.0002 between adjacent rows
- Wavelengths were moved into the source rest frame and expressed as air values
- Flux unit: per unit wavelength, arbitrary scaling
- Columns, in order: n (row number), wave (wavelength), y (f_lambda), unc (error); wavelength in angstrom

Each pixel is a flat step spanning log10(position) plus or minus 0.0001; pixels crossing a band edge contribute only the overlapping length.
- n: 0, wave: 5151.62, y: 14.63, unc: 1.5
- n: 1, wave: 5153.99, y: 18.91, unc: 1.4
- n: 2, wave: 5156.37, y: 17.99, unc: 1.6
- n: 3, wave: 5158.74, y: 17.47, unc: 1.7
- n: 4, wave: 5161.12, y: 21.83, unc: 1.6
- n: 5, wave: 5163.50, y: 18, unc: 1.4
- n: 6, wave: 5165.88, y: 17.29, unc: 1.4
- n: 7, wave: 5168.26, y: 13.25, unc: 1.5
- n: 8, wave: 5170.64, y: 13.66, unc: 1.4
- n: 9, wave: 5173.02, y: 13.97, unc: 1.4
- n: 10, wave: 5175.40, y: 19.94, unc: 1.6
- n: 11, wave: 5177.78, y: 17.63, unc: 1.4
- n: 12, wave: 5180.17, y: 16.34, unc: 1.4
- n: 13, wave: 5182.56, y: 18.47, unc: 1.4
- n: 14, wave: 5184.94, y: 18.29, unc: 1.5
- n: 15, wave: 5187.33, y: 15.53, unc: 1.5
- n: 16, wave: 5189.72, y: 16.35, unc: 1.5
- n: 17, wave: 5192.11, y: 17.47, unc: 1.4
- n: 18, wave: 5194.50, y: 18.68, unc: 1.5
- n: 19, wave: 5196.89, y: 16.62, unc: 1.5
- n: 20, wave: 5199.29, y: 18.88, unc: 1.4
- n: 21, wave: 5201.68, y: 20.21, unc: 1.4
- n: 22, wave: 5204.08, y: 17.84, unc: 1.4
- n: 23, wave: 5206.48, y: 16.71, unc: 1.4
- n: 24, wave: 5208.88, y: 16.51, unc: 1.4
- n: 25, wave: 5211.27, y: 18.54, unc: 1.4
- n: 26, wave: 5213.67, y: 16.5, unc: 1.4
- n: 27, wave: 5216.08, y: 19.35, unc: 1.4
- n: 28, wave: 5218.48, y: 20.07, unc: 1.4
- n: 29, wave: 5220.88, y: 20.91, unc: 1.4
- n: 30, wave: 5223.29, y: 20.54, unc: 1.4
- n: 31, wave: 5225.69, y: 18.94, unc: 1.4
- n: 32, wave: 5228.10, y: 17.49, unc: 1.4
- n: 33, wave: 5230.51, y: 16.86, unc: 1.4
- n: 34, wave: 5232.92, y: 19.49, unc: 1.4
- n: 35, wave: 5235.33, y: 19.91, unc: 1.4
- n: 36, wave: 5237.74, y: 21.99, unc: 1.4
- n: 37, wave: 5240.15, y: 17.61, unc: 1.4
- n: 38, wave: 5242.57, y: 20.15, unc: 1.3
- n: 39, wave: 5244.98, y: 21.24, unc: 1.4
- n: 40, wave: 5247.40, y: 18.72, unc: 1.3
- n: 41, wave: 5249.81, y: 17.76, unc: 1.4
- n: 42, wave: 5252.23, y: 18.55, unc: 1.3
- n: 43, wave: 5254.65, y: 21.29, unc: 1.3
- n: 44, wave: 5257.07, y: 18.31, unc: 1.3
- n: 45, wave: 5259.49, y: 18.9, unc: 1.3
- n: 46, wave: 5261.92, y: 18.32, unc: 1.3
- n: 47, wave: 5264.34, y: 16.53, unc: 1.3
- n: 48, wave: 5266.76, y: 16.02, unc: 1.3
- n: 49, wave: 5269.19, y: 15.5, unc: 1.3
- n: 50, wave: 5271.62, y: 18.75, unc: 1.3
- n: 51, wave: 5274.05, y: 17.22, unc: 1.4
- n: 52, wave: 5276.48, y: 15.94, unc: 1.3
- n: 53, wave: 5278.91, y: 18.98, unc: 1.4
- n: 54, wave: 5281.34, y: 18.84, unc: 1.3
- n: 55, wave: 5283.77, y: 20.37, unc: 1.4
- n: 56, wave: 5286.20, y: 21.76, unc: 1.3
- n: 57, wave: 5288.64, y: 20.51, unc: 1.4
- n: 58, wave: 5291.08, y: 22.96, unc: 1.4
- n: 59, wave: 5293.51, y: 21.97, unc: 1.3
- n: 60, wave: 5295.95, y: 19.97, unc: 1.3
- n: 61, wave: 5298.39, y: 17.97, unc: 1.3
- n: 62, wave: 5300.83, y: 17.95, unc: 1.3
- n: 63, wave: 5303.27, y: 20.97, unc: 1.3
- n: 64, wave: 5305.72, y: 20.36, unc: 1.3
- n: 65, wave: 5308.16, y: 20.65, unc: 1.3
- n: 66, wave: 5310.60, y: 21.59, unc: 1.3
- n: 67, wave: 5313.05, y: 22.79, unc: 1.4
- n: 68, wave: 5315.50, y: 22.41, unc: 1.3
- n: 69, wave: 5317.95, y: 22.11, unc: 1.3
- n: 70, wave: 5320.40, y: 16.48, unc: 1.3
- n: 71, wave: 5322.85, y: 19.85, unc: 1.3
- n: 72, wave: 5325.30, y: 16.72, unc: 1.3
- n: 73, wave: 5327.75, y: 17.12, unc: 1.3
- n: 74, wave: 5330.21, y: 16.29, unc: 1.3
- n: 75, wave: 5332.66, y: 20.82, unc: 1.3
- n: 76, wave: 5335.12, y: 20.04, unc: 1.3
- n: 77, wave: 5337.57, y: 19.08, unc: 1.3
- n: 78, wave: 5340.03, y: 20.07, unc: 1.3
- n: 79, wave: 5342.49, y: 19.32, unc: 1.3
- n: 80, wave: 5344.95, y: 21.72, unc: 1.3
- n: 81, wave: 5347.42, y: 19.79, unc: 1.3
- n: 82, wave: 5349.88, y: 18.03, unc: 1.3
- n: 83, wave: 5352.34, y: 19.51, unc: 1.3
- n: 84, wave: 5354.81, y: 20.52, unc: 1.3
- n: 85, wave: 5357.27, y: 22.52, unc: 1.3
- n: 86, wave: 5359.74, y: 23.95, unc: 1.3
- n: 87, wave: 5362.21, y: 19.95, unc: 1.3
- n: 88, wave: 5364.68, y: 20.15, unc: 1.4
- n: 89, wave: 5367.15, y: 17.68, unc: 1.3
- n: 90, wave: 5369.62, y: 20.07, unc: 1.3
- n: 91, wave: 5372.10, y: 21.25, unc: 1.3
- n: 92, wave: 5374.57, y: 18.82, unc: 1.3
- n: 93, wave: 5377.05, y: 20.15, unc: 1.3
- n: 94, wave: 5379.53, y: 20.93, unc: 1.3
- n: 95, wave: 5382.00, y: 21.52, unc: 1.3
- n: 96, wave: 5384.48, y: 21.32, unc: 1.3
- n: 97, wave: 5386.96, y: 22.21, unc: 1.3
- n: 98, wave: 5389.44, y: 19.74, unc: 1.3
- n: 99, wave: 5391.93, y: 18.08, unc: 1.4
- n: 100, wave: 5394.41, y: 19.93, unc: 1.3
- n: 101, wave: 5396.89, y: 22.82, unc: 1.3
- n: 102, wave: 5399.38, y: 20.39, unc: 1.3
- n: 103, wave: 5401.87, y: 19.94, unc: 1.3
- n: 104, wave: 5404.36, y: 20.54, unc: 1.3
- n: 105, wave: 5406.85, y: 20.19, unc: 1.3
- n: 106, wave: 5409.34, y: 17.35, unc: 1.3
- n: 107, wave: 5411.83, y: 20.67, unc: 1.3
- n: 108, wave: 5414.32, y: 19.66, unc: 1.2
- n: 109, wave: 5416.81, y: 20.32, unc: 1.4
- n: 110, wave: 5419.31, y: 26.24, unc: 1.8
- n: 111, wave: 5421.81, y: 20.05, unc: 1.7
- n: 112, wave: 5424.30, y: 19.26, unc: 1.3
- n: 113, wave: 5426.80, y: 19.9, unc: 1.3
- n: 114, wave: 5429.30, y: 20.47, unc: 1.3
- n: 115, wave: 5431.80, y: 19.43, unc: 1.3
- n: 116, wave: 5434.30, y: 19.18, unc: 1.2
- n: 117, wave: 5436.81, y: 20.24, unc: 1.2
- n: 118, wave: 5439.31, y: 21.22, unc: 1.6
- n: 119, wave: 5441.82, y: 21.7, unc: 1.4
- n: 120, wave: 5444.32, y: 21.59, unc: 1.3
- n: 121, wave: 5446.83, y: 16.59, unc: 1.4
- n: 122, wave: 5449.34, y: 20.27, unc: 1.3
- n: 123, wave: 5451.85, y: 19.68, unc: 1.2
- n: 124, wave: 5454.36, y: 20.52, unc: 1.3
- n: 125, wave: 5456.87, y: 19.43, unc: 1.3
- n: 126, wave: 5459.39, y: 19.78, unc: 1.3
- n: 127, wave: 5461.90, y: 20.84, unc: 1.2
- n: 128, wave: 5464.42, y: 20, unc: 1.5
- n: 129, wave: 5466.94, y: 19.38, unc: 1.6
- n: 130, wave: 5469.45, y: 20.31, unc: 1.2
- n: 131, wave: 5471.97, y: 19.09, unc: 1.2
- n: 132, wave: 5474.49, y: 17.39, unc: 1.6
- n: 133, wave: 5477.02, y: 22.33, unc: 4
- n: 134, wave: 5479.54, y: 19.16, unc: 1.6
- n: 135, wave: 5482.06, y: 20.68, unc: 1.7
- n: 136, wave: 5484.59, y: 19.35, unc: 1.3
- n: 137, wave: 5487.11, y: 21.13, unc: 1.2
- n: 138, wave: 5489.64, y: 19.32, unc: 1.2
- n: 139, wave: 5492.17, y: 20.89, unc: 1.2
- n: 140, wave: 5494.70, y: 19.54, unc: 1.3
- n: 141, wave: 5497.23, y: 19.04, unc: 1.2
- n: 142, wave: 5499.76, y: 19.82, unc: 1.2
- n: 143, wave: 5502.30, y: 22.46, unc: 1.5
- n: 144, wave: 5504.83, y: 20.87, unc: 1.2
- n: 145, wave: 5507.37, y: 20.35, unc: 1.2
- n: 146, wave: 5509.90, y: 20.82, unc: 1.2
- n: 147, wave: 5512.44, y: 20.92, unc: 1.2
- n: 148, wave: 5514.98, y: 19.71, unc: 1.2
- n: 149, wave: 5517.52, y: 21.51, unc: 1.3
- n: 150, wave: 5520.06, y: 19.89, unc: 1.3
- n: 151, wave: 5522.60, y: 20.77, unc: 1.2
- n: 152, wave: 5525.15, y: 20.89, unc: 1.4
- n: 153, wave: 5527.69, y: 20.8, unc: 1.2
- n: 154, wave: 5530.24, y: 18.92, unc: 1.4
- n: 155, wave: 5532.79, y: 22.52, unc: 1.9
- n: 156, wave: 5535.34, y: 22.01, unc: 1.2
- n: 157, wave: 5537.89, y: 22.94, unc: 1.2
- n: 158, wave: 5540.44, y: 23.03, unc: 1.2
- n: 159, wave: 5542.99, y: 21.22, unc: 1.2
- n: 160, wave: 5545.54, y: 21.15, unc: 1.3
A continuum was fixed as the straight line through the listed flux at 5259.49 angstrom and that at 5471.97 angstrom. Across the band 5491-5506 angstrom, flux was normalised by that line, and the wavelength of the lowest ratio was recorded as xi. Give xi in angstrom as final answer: 5497.23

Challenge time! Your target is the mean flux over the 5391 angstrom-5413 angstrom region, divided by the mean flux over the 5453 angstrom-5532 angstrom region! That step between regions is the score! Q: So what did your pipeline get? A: 0.99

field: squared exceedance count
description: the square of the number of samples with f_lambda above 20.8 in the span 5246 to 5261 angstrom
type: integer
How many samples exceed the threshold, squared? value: 1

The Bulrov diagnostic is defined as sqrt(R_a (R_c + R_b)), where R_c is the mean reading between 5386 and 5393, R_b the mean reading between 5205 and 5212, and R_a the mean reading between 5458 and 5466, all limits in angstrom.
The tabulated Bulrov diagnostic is 27.4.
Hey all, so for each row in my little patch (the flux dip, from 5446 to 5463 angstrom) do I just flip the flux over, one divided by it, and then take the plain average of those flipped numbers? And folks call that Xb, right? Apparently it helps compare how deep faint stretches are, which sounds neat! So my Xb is 0.051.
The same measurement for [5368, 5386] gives 0.049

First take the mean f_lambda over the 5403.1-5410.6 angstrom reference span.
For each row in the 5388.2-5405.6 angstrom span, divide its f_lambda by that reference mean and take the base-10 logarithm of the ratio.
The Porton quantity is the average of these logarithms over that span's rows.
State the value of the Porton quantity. 0.018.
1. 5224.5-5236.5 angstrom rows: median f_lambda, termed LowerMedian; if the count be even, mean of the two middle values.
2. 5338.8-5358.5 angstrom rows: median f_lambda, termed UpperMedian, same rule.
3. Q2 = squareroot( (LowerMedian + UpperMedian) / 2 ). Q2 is 4.41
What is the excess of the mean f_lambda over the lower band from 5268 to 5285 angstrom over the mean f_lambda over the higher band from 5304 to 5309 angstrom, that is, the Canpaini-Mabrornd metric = -2.6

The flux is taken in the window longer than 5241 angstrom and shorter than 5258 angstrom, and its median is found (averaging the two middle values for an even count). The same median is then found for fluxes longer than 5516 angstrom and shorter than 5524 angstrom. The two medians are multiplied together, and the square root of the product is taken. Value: 19.7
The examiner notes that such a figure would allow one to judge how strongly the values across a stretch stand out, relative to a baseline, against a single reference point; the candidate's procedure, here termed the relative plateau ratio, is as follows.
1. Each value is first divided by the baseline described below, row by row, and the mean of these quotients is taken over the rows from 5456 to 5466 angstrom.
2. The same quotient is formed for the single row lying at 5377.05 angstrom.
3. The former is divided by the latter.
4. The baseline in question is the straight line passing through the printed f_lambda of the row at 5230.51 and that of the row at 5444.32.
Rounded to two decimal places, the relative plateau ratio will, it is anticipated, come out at 0.91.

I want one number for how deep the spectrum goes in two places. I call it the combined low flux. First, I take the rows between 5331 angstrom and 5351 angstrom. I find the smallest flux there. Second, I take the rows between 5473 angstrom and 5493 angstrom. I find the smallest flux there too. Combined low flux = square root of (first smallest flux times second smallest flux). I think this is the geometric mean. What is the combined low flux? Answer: 17.7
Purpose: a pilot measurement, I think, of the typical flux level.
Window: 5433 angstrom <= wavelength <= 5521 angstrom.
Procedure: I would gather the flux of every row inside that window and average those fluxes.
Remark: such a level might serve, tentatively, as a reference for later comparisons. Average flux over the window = 20.1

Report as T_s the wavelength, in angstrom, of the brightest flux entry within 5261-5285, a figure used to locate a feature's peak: 5283.77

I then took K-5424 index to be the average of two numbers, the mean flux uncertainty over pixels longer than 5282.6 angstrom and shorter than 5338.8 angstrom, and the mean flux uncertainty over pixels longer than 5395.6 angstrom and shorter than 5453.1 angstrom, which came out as 1.33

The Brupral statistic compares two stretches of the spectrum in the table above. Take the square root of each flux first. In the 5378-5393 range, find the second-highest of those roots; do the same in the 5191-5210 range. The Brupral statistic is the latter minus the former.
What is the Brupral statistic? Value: -0.3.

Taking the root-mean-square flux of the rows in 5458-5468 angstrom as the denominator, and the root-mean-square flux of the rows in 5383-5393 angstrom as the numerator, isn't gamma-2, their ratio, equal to 1.02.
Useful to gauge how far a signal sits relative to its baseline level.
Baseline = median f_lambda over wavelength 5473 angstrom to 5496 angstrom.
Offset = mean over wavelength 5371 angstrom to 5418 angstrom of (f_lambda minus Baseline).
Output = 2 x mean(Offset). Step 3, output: 1.53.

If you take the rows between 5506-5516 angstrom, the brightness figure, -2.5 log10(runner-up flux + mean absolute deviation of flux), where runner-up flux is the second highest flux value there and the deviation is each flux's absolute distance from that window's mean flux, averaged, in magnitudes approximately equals -3.32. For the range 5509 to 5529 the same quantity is -3.32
